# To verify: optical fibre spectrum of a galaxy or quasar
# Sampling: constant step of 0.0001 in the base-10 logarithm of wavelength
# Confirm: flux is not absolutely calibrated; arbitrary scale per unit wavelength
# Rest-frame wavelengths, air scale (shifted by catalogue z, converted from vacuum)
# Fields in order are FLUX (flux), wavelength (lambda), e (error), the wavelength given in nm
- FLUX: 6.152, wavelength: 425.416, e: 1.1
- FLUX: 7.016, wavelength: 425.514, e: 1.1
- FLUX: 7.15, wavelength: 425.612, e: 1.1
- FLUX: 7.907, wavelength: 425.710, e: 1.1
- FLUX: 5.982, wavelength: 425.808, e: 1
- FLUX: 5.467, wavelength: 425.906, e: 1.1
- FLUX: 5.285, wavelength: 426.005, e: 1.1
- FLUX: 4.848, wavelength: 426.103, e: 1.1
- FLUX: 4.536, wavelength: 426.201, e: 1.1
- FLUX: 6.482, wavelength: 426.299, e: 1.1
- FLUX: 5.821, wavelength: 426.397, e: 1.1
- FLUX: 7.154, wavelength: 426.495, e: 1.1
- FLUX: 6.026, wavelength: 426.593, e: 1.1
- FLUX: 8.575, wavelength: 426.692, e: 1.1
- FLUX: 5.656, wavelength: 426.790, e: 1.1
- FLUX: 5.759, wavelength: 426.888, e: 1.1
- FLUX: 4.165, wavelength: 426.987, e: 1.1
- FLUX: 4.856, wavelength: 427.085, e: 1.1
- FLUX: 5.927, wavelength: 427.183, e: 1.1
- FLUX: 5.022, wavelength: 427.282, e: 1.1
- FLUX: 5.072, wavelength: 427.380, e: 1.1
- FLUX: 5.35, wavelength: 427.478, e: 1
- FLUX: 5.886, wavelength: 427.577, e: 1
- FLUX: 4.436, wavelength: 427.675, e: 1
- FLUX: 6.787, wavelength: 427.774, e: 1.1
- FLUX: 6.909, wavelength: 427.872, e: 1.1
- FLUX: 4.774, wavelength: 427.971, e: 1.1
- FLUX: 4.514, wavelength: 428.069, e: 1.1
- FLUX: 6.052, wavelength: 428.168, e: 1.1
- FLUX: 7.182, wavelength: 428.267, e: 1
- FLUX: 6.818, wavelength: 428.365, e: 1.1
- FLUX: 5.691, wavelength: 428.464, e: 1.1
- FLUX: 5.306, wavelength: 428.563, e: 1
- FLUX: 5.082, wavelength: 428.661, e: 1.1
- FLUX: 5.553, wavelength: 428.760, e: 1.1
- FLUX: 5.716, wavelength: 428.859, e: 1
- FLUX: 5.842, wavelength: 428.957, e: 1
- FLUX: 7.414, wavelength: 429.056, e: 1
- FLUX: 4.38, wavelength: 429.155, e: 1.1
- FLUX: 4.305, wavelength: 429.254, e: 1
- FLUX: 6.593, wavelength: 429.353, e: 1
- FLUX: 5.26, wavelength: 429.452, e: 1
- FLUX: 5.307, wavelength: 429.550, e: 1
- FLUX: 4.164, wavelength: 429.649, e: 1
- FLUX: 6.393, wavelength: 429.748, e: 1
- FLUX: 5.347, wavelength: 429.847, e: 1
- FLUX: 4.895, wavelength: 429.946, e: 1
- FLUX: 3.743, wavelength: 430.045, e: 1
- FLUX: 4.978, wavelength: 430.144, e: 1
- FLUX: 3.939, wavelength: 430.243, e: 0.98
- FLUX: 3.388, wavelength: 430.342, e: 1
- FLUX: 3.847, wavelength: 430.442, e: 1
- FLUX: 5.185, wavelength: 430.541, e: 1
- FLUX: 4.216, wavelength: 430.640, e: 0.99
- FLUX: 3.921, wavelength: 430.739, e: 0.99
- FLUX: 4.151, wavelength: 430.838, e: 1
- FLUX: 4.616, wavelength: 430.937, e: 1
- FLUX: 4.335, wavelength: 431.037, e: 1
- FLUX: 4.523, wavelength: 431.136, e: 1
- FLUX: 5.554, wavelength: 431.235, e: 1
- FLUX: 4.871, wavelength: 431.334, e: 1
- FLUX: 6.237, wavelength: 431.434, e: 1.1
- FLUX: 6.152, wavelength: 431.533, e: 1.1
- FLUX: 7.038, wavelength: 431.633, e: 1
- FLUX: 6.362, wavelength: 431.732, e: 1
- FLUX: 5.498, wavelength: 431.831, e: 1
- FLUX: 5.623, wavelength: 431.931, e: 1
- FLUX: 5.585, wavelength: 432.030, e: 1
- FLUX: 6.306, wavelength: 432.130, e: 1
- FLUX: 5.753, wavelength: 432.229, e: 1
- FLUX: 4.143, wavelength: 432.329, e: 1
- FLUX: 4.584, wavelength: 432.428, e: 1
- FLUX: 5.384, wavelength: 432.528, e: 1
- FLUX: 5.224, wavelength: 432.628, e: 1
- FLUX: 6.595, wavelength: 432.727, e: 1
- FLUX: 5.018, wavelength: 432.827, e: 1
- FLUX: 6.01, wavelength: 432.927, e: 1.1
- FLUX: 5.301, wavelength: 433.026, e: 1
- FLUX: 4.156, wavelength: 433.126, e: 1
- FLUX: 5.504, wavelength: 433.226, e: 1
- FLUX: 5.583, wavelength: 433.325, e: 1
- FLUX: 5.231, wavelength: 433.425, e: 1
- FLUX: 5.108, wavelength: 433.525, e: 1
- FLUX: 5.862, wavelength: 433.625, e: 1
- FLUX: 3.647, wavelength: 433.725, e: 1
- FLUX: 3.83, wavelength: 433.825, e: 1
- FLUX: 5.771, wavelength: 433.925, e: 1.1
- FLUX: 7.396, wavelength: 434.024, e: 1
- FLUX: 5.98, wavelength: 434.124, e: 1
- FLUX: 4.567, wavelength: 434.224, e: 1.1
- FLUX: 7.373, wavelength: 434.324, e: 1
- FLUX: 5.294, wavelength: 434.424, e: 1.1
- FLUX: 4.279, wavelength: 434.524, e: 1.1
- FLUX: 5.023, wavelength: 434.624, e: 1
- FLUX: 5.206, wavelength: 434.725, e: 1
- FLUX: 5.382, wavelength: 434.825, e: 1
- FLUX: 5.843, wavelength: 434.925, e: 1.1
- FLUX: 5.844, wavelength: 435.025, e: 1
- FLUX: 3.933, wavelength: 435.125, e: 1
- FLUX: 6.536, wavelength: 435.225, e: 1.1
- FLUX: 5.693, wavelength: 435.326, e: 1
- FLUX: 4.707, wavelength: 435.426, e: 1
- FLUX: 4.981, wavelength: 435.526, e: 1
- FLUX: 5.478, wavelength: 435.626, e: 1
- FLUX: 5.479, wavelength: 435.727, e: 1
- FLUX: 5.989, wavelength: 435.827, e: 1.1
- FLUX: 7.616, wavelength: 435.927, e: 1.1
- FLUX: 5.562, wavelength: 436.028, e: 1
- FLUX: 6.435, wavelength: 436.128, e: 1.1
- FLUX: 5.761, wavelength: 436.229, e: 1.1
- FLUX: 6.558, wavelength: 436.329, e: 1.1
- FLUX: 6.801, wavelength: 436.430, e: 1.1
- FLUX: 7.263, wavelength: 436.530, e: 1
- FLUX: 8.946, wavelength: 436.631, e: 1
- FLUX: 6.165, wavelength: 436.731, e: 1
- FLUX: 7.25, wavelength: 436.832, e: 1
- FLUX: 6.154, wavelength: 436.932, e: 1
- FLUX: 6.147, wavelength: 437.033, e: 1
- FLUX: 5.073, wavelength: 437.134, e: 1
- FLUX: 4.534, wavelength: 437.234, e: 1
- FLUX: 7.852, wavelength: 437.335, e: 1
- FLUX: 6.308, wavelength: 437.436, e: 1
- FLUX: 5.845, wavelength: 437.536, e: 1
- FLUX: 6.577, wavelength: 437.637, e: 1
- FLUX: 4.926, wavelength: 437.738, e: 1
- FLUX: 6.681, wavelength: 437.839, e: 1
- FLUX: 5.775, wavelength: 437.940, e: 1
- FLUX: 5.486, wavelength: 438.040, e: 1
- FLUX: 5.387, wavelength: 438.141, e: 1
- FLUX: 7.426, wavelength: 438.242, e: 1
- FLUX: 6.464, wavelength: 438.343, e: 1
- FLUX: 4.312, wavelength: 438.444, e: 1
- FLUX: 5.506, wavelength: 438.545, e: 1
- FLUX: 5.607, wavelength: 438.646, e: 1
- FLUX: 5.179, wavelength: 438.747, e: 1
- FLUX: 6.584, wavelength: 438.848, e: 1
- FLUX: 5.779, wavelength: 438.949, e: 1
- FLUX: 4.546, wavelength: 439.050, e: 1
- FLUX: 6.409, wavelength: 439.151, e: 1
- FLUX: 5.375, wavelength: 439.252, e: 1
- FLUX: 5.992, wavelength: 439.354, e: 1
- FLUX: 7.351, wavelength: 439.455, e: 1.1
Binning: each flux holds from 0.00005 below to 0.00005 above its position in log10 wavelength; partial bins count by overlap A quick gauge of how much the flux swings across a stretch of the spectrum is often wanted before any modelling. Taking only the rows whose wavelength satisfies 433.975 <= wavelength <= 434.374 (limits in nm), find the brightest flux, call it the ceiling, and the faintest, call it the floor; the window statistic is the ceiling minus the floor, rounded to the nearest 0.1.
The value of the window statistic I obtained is 2.8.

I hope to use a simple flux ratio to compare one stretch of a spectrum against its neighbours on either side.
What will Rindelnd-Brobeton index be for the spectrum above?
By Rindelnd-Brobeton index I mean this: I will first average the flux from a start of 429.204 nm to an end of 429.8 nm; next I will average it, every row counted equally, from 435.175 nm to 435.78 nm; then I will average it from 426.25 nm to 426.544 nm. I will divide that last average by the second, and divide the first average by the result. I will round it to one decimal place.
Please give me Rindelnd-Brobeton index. 4.5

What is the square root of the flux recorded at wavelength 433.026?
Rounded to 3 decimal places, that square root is 2.302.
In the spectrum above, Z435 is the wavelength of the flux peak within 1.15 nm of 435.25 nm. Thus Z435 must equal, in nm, 435.927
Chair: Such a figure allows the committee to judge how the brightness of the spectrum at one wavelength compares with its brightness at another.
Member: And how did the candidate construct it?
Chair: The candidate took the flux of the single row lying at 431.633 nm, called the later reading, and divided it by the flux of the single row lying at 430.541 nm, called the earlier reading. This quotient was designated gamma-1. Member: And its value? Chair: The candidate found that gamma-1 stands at 1.36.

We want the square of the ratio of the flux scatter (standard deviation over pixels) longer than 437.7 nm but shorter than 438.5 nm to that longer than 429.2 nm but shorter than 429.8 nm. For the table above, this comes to 1.0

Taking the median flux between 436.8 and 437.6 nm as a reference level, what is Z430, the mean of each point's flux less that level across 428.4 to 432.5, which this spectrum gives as -1.0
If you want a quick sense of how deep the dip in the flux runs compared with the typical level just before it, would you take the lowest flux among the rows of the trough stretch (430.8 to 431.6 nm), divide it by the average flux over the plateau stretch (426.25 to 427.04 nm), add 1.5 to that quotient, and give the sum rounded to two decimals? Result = 2.17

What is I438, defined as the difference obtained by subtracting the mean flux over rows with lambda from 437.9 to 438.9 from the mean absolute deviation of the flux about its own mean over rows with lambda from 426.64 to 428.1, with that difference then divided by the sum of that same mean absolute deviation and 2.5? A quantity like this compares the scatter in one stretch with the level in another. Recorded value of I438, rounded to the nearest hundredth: -1.46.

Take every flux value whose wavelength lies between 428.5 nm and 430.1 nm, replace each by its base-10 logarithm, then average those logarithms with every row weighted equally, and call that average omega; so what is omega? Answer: 0.72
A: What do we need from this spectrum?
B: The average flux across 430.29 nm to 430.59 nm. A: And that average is 4.1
